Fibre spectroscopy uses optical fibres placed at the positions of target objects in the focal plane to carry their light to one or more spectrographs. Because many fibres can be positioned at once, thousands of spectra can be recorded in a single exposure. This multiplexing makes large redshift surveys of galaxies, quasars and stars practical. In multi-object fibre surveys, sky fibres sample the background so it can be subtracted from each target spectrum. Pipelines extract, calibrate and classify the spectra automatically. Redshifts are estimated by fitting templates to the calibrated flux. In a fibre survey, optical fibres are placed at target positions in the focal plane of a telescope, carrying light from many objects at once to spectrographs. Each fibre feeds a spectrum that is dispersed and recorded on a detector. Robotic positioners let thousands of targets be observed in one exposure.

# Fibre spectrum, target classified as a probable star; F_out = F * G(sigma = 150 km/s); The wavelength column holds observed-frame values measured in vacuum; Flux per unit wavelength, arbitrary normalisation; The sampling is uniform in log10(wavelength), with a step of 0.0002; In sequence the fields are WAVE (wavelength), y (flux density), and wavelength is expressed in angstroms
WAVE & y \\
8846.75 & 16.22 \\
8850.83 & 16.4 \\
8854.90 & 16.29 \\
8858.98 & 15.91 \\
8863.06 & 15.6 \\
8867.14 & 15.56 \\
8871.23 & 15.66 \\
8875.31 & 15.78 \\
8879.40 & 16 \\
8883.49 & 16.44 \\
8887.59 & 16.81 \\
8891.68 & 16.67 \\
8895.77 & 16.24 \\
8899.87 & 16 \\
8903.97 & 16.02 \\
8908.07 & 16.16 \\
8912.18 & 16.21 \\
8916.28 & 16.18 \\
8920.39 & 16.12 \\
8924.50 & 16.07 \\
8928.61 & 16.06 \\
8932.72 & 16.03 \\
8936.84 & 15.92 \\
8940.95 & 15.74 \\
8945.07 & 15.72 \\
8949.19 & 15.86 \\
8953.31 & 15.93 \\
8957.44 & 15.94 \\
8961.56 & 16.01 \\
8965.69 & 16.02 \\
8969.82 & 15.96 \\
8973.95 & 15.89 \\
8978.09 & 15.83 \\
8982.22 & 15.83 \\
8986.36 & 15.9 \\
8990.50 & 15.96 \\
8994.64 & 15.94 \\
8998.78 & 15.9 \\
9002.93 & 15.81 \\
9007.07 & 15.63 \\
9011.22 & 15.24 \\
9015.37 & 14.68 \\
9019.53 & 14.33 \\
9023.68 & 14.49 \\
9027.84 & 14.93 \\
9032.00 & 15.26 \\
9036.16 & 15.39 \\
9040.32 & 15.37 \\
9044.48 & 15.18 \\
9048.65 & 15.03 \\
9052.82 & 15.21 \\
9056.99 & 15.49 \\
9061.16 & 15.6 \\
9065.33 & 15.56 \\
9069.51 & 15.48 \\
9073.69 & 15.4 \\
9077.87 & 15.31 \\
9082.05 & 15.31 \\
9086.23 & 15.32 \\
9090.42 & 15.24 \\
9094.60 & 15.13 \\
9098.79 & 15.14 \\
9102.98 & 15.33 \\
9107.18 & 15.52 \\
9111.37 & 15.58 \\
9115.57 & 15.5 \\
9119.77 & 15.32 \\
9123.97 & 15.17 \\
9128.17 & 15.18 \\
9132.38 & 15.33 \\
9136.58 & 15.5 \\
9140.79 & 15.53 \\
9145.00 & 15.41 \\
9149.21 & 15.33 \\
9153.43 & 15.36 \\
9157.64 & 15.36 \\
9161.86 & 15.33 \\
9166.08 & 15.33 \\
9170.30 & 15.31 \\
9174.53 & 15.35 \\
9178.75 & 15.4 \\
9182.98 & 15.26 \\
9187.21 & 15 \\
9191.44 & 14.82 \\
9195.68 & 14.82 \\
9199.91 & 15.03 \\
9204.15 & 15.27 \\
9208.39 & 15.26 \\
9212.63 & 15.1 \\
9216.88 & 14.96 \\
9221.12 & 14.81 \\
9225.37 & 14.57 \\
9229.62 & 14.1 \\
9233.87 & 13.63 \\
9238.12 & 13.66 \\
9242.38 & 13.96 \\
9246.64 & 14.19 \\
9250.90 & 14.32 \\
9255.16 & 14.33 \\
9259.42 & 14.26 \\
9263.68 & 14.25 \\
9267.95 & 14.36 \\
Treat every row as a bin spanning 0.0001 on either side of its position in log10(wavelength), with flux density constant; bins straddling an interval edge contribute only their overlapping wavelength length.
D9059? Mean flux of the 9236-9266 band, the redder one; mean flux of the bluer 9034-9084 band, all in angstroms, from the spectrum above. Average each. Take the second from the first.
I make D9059 -1.2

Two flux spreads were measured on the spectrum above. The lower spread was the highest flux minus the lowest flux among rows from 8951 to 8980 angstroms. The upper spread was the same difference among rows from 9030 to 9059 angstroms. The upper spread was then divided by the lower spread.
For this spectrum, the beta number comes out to 2.42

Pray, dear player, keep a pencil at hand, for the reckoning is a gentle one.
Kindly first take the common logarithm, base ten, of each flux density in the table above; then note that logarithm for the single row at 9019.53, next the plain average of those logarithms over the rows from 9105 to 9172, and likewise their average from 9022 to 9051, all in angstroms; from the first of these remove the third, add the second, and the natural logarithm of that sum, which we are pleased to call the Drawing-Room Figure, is 0.152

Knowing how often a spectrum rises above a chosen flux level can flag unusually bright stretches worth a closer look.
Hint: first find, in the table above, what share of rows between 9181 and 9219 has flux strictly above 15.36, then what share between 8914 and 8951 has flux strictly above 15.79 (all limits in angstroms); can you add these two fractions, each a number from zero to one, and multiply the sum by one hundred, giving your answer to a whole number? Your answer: 78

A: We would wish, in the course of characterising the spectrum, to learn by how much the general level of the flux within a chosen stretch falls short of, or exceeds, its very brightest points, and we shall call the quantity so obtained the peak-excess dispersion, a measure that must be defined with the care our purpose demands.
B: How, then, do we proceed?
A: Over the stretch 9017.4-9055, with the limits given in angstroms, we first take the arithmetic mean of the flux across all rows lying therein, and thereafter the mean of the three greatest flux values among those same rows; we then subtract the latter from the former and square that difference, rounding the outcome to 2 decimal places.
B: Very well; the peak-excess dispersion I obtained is 0.10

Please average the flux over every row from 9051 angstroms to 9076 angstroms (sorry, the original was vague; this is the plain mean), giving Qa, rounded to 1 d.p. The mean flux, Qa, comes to 15.5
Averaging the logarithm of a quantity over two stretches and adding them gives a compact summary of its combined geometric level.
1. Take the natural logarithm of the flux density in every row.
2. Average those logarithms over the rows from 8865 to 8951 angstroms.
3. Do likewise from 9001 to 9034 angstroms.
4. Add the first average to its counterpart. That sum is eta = 5.49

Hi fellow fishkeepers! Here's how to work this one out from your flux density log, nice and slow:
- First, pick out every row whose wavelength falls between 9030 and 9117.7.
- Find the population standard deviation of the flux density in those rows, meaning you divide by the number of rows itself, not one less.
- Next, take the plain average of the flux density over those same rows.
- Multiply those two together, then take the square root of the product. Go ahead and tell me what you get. 1.6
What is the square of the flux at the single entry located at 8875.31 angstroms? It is 249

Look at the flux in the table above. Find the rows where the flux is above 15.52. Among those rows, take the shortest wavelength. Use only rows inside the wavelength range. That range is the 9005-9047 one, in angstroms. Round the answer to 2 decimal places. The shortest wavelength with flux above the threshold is 9007.07 angstroms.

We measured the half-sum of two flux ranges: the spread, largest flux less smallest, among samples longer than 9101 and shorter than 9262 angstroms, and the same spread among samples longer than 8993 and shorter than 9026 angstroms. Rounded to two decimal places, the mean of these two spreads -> 1.78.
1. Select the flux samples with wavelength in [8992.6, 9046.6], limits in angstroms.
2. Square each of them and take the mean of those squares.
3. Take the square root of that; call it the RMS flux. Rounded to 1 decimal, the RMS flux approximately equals 15.3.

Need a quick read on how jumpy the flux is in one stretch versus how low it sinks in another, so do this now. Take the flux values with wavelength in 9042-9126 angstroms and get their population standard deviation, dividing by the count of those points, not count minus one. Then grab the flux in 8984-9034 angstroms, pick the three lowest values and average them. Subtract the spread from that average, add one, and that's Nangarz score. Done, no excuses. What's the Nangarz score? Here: 15.3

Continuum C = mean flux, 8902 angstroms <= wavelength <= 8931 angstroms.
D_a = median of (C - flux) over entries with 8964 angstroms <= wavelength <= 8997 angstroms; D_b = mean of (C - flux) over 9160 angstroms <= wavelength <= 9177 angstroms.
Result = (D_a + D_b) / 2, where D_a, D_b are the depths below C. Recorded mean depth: 0.5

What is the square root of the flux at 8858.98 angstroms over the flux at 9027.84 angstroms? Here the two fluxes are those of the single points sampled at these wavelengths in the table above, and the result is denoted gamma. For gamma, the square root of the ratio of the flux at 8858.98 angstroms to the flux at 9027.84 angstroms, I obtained 1.03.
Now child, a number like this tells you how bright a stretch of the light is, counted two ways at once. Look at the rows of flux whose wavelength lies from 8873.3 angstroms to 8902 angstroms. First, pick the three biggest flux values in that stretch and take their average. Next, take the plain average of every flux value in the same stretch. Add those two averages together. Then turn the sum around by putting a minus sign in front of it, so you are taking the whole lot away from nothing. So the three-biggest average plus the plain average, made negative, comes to -32.9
